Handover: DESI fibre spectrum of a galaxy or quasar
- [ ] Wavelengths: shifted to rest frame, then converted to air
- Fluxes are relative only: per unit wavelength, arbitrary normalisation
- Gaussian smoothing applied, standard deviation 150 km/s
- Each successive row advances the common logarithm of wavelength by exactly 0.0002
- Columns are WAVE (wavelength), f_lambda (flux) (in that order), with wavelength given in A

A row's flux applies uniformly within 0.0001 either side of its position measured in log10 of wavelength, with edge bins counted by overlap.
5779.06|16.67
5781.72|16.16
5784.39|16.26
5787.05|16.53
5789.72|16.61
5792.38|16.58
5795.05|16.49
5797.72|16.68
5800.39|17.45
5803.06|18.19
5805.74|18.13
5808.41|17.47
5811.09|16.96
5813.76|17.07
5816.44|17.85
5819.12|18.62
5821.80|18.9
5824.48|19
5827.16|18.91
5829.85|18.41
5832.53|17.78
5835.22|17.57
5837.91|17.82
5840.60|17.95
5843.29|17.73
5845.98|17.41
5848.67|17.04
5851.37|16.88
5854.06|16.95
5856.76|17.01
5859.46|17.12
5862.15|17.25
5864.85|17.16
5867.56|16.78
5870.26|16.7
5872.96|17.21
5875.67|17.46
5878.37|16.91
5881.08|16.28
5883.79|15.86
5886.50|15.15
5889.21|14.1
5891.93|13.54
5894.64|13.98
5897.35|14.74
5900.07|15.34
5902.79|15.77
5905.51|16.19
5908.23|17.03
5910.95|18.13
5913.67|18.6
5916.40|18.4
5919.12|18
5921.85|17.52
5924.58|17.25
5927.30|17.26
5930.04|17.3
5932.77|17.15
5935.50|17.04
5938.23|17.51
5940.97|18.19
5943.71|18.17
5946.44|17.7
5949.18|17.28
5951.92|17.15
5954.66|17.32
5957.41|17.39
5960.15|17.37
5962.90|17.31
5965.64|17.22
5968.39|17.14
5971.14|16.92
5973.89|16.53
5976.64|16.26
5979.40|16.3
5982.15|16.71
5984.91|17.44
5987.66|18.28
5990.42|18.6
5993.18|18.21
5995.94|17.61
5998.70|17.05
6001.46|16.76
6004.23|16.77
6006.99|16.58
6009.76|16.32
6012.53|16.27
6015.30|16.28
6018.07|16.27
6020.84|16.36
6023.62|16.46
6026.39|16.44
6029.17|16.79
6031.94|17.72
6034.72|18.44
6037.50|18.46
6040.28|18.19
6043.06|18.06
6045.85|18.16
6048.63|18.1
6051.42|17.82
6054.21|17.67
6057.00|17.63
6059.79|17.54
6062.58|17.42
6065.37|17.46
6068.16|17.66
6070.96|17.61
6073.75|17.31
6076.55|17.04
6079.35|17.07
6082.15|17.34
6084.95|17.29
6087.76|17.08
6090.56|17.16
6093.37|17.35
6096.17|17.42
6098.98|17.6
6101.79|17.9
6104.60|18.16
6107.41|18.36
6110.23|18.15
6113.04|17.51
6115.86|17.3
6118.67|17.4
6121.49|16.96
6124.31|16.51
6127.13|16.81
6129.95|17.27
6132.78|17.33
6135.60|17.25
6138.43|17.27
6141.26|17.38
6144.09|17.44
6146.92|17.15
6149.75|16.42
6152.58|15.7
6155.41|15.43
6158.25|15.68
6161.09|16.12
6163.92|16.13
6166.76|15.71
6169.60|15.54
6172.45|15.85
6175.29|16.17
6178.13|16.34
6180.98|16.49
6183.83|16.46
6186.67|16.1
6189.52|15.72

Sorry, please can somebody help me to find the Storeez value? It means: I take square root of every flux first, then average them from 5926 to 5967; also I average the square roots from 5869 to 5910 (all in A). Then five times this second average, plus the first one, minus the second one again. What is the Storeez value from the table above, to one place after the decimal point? 20.0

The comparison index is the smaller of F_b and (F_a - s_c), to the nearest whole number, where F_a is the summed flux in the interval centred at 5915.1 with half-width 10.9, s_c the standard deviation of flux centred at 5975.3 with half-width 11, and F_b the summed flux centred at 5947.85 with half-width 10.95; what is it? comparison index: 141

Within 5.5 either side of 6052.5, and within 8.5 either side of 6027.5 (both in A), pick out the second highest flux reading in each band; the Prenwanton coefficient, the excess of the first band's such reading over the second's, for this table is 0.10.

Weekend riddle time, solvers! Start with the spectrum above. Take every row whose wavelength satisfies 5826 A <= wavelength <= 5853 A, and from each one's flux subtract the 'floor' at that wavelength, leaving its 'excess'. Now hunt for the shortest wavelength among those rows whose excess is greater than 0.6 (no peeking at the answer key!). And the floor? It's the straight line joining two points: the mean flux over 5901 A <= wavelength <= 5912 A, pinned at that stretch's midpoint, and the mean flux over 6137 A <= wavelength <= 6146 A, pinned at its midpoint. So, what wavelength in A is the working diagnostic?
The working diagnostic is 5827.16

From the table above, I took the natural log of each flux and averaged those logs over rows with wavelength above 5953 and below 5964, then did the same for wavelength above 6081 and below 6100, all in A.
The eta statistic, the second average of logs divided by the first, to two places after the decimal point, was 1.00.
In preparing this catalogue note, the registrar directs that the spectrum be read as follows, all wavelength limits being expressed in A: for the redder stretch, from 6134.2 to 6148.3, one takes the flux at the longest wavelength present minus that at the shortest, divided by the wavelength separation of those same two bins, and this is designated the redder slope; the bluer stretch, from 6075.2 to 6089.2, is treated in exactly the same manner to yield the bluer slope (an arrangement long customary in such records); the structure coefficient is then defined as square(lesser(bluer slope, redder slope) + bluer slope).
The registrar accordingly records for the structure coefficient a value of 0.000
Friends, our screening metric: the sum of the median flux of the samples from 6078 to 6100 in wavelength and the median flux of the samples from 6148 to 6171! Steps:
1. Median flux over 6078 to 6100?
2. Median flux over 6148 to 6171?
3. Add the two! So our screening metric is 33.0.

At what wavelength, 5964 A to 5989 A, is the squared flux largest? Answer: 5987.66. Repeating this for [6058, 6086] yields 6068.16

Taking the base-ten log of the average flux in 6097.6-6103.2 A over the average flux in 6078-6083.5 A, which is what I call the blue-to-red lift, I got 0.014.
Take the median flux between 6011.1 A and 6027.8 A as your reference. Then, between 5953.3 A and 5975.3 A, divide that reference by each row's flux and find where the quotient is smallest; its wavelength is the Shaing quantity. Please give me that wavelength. 5957.41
